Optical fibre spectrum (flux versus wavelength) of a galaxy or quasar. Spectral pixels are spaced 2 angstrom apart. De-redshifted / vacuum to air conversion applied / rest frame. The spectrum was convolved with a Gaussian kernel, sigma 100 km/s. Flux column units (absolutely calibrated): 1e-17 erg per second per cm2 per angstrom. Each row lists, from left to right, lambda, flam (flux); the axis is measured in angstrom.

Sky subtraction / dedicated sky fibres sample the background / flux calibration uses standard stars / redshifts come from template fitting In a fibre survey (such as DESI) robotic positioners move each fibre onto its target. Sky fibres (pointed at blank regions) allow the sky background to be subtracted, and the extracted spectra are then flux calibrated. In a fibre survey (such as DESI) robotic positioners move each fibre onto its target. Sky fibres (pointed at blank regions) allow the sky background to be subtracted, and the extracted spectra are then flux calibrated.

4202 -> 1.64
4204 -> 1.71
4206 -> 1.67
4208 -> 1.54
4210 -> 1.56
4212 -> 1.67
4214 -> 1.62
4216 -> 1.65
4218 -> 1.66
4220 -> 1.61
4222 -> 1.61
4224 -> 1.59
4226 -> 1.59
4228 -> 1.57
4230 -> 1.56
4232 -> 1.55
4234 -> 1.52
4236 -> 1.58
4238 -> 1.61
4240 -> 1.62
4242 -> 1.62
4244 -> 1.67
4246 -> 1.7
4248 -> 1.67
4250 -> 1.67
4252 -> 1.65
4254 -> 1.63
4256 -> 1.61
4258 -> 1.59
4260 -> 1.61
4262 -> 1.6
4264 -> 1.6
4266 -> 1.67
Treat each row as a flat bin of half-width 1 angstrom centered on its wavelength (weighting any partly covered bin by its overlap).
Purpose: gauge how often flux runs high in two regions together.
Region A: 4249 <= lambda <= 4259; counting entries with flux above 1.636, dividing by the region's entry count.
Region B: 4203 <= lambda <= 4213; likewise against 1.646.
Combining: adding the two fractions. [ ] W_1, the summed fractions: 1.0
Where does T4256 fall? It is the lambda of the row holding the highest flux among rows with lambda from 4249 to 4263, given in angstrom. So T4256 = 4250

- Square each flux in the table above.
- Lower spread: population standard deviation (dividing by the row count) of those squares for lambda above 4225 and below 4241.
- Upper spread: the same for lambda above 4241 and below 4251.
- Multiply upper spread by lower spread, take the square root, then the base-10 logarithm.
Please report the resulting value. -1.04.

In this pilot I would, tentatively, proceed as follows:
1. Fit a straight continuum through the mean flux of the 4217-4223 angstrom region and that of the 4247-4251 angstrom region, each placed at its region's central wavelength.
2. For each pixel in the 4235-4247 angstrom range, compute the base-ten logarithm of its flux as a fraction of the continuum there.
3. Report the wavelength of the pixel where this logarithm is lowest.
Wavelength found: 4236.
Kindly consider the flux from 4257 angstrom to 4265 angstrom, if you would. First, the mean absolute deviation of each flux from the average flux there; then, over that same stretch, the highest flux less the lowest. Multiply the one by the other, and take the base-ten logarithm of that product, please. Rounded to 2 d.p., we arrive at -4.00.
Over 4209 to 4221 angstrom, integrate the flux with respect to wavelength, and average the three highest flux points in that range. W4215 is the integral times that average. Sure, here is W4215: 32.4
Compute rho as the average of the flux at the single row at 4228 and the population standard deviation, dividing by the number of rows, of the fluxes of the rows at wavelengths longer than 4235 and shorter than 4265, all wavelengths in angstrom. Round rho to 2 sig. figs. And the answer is 0.80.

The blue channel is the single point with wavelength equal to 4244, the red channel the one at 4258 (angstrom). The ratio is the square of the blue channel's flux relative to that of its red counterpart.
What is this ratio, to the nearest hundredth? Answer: 1.10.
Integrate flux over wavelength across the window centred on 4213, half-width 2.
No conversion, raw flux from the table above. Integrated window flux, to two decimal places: 6.58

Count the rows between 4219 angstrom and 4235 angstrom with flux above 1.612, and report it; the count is 0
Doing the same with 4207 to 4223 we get 4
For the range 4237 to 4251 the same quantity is 6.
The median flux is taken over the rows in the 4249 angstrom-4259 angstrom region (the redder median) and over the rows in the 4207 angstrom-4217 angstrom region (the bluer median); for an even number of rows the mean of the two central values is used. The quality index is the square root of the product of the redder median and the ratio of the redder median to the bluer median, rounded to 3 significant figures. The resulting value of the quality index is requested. 1.28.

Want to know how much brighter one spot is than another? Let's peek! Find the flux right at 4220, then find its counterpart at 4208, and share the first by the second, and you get 1.05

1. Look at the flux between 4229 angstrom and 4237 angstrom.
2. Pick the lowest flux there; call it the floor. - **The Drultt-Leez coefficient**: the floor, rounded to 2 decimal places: 1.52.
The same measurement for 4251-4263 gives 1.59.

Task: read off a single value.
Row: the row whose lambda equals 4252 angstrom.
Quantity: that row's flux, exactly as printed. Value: 1.65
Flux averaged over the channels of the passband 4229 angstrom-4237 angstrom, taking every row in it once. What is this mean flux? 1.55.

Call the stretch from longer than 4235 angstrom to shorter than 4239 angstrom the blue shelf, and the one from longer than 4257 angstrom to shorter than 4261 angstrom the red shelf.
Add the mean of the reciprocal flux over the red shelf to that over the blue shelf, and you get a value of 1.25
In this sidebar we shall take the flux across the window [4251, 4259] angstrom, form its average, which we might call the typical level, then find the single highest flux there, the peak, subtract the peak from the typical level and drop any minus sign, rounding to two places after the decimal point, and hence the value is 0.03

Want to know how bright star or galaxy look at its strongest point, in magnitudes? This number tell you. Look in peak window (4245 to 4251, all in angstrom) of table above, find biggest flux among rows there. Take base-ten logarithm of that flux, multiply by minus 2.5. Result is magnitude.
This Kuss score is -0.576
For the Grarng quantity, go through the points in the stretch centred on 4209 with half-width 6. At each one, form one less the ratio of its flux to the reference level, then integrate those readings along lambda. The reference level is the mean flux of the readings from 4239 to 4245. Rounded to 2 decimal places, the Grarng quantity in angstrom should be 0.06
